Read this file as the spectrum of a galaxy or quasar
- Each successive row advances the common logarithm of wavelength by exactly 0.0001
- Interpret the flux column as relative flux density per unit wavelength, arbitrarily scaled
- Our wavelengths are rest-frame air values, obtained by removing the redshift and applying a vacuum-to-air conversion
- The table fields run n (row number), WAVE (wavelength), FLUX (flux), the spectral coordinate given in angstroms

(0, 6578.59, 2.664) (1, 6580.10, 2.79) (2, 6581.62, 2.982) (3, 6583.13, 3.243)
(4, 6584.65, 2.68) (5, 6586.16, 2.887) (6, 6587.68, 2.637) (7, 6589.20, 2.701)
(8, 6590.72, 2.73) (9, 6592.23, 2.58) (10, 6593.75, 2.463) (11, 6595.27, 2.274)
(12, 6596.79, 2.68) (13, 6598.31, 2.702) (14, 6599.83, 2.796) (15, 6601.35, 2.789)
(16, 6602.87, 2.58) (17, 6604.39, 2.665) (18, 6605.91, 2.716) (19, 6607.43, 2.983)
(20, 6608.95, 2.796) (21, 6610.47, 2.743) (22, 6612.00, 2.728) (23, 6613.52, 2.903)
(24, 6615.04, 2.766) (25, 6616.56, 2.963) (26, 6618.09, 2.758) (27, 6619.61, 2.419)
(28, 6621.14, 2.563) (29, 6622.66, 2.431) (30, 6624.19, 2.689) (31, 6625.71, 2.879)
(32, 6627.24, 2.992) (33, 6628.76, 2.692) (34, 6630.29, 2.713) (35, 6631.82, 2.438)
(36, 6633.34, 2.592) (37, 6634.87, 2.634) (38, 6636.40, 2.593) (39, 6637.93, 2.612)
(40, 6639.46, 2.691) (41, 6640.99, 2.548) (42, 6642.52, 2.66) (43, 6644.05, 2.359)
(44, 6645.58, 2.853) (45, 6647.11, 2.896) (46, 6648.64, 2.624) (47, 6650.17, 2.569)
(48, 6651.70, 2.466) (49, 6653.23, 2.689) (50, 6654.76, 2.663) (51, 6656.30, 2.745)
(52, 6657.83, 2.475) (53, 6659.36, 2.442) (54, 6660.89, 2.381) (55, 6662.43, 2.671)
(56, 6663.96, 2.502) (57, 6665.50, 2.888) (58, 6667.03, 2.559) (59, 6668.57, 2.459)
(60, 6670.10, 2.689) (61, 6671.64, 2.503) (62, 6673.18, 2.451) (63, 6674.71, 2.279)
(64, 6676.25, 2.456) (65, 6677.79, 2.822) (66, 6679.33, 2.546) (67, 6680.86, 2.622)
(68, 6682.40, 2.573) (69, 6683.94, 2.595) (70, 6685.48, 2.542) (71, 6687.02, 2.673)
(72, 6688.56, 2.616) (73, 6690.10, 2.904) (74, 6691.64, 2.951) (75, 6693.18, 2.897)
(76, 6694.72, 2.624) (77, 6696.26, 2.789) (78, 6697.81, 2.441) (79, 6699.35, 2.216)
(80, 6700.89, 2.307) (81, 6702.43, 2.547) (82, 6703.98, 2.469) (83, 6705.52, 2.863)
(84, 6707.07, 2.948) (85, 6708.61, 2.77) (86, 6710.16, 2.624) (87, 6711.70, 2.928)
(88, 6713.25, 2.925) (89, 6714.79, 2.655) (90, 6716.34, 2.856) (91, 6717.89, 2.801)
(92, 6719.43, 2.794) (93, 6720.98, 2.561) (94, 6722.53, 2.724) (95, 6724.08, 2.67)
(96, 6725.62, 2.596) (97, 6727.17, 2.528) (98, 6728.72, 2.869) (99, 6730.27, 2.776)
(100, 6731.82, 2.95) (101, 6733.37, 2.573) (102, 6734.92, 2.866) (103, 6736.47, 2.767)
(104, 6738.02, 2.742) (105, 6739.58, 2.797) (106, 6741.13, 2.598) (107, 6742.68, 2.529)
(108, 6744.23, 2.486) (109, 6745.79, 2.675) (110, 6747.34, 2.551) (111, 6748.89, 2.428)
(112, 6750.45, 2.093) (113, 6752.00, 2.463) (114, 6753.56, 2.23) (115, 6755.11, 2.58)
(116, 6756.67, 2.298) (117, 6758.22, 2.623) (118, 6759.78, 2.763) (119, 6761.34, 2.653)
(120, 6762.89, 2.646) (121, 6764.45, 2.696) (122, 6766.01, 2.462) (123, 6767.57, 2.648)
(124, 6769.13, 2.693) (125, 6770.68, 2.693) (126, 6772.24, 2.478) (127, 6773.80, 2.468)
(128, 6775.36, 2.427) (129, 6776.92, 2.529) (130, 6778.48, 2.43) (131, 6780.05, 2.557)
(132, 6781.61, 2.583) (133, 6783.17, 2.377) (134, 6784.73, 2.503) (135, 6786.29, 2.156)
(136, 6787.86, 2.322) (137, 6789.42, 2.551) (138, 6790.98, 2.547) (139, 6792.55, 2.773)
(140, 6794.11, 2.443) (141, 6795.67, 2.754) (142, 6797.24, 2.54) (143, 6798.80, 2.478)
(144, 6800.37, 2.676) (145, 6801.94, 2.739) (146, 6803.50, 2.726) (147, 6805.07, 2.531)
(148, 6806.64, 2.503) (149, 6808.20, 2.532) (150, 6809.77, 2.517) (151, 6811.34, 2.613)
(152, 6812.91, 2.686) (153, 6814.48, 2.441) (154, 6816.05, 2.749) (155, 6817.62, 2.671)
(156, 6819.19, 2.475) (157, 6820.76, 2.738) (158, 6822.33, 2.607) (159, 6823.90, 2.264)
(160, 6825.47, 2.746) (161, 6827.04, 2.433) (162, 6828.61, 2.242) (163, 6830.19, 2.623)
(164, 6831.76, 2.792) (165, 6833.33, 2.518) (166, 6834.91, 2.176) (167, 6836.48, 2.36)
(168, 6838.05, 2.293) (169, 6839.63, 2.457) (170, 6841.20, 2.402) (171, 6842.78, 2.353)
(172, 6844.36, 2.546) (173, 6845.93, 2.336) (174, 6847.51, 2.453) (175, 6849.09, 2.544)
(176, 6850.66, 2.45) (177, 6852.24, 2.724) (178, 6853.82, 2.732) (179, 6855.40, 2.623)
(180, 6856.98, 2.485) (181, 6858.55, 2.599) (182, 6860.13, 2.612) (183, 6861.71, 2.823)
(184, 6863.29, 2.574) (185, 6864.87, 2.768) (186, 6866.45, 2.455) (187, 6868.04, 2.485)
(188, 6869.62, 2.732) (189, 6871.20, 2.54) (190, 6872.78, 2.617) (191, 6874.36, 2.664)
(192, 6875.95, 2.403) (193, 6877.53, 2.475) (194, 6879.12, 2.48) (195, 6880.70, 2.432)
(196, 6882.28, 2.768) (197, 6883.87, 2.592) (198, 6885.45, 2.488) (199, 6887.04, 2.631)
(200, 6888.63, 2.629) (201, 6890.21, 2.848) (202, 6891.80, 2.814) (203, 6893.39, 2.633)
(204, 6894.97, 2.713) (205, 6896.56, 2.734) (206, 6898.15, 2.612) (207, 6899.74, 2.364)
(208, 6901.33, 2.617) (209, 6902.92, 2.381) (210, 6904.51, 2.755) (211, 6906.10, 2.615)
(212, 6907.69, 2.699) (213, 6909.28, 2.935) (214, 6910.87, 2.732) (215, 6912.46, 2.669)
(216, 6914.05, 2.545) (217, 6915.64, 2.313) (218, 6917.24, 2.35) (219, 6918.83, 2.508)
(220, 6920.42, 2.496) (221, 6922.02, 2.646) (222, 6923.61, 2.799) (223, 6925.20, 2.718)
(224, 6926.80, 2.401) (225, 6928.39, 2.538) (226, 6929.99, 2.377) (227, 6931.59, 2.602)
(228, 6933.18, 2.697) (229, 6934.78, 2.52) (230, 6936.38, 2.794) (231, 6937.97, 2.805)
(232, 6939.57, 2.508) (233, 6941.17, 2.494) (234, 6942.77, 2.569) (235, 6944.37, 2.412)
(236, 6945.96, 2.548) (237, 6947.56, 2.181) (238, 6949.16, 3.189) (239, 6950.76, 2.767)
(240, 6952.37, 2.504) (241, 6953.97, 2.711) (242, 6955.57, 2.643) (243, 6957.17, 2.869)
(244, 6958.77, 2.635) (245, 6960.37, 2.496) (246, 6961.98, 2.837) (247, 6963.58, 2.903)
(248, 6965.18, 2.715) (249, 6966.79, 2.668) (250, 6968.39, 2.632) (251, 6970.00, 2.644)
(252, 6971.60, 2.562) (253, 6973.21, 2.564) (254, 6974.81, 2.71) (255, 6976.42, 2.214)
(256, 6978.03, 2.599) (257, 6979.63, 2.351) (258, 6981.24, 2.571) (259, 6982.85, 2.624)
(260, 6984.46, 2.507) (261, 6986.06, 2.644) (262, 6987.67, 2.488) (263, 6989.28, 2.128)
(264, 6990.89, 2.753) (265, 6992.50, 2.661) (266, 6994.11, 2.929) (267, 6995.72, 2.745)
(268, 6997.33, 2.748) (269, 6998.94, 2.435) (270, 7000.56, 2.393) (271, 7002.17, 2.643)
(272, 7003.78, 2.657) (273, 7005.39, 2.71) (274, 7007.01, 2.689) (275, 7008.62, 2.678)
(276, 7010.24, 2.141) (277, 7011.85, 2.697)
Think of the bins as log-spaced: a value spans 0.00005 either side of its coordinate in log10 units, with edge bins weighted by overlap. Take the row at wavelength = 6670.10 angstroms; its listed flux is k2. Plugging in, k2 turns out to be 2.689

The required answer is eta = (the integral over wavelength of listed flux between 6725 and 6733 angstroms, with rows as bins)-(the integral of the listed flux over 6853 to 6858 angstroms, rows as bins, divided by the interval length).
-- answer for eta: 19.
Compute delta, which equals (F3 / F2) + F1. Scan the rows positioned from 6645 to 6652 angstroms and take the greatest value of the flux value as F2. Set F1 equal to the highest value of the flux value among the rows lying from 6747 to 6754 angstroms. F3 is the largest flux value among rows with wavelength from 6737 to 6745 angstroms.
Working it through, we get 3.52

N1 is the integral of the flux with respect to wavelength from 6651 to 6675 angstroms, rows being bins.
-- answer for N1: 61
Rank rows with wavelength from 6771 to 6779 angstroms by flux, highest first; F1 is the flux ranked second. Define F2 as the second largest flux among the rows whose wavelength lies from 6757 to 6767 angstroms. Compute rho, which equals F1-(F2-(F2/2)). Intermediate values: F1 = 2.478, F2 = 2.696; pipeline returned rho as 1.13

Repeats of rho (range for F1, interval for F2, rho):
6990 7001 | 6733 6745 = 1.35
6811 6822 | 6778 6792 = 1.46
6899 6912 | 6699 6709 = 1.32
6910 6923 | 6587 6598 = 1.32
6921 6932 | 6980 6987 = 1.41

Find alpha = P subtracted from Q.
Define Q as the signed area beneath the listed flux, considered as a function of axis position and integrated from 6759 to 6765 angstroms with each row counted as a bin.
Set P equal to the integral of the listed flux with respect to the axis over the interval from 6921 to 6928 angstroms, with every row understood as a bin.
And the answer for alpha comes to -2.3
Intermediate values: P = 18.4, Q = 16.1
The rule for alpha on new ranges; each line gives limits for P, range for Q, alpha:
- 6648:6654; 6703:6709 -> 1.0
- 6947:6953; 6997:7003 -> -0.8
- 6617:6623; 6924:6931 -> 2.3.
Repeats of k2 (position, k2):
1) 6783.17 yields 2.377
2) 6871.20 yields 2.54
